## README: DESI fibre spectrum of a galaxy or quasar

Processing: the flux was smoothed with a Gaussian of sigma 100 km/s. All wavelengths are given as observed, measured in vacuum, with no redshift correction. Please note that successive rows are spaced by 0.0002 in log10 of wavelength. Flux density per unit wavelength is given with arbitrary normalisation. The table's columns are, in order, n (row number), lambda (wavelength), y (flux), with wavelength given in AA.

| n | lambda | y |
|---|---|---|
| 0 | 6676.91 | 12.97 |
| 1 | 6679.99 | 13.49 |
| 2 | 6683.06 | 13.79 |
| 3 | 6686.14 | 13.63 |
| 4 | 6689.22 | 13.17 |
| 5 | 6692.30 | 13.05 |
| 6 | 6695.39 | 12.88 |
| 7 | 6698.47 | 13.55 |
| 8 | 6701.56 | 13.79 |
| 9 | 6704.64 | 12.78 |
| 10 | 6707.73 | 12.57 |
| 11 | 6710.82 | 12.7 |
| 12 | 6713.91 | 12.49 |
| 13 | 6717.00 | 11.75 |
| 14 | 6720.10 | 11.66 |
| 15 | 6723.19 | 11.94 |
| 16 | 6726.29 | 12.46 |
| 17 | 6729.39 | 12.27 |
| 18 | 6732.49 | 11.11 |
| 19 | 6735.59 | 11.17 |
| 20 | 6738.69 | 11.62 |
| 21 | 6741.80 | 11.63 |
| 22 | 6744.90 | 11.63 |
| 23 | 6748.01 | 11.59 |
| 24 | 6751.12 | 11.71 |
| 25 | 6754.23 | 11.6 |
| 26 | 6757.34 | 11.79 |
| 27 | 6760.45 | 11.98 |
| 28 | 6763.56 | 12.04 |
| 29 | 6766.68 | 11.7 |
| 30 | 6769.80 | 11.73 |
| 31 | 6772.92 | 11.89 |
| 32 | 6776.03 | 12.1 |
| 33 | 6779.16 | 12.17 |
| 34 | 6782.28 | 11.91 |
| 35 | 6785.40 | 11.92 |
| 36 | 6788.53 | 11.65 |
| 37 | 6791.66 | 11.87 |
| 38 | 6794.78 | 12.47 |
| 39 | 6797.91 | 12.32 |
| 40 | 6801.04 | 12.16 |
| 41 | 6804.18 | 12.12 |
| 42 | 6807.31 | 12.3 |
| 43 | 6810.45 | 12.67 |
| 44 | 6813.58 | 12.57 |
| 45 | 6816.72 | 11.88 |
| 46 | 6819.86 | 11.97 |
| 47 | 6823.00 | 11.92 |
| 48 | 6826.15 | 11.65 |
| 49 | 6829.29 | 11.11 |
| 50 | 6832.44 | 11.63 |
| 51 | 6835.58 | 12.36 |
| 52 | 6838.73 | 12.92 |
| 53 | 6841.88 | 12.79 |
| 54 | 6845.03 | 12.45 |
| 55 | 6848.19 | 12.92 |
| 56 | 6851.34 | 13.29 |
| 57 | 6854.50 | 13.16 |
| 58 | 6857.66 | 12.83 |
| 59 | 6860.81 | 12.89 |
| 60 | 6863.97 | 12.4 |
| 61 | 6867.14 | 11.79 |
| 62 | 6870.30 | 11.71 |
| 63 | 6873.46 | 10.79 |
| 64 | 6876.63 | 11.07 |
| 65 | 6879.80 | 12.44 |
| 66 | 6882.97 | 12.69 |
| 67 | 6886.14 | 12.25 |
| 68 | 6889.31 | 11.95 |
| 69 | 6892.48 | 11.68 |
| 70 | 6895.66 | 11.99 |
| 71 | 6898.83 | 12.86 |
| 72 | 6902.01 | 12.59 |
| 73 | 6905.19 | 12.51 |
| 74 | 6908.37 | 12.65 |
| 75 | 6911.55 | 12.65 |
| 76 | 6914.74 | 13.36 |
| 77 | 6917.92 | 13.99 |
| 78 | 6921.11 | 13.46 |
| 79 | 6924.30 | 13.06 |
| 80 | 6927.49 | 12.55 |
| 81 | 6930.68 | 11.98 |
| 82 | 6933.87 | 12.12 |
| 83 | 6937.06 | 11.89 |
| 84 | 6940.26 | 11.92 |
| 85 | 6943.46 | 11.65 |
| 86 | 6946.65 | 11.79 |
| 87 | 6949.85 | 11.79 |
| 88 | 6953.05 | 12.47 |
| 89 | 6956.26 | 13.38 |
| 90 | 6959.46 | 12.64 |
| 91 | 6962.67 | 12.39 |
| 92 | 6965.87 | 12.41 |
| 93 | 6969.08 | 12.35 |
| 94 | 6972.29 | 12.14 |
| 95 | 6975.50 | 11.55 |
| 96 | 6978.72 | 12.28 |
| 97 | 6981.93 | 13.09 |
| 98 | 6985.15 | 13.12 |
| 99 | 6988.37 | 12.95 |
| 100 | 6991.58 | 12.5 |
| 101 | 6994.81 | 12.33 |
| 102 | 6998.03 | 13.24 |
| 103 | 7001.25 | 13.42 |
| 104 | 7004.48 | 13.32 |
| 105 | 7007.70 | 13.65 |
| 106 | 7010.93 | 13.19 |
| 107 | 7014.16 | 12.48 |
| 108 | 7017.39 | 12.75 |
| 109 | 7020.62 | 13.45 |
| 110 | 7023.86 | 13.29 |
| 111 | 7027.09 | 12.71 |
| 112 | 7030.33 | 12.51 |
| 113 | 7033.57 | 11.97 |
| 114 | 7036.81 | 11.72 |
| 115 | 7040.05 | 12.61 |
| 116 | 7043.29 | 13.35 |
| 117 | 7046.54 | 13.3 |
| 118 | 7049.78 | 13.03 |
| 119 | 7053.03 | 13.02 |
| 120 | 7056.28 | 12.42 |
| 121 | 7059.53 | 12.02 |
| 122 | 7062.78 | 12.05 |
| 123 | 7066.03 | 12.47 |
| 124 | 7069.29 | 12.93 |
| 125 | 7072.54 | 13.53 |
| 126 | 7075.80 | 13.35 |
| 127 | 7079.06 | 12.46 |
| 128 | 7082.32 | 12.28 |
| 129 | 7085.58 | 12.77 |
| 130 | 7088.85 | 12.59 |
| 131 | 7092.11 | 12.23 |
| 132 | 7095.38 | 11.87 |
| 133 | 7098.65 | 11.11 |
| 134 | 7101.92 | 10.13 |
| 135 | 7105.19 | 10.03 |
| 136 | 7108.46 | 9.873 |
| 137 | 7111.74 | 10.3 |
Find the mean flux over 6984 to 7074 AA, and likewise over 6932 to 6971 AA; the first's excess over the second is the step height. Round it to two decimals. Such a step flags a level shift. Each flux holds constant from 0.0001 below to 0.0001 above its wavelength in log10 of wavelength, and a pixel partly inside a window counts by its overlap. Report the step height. 0.60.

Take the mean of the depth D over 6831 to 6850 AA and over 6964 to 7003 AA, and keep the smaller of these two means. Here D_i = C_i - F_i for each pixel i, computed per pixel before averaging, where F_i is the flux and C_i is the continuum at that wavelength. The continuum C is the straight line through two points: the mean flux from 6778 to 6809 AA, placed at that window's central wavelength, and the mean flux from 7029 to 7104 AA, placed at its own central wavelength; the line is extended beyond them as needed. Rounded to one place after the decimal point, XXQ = -0.4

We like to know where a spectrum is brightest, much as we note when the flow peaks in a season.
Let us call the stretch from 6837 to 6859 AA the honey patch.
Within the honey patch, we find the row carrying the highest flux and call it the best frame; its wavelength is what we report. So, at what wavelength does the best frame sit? 6851.34 AA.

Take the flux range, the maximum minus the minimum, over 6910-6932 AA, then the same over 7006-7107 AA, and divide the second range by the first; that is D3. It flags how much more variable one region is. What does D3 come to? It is 1.8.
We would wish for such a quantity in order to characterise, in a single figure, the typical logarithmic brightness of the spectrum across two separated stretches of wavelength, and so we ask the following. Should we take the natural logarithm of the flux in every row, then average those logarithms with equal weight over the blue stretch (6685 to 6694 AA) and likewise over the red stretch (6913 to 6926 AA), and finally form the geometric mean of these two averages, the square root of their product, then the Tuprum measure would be 2.59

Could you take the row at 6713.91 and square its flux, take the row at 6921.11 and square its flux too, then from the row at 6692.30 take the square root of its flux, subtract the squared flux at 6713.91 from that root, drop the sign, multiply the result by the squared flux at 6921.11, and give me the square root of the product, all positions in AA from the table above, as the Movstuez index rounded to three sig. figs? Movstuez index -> 166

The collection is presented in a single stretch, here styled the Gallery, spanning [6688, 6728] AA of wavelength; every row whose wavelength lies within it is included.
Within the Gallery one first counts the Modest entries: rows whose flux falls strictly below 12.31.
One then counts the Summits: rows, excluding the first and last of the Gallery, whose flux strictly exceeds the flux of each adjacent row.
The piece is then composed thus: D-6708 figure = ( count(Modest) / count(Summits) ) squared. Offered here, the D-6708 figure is 2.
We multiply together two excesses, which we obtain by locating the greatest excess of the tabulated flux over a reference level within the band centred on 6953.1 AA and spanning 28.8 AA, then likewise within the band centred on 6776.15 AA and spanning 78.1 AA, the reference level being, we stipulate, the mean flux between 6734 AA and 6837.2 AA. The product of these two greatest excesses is 1.13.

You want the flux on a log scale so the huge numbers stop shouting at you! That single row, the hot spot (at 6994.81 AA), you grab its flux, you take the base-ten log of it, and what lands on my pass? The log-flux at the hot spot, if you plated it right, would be 1.09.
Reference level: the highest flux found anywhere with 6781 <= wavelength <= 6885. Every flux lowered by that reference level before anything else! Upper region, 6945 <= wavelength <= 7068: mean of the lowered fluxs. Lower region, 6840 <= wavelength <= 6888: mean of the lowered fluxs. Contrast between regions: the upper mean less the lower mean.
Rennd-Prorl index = 0.30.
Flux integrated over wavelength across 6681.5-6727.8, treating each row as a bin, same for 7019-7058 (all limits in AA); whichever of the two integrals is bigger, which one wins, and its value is 593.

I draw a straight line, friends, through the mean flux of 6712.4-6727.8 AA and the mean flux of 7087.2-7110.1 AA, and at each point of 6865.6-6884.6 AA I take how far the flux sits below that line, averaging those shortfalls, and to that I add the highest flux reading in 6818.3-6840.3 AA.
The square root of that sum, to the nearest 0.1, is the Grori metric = 3.6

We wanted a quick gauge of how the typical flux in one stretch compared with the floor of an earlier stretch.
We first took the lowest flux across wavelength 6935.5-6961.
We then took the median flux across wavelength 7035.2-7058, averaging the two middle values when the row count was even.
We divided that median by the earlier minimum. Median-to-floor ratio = 1.118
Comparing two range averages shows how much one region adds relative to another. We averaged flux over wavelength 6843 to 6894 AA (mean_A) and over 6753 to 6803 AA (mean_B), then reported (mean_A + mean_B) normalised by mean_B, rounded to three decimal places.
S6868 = 2.026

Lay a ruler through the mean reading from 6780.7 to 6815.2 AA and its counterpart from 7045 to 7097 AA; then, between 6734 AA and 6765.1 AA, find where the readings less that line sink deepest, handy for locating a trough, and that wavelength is 6735.59 AA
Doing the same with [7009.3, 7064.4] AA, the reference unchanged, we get 7036.81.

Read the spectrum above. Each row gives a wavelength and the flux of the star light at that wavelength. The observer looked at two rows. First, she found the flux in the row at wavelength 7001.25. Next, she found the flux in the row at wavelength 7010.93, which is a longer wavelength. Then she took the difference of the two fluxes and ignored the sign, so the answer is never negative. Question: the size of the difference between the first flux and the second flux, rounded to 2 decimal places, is 0.23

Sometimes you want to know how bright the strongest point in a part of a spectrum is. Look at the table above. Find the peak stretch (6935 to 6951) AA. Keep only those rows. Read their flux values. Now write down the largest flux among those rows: 11.92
